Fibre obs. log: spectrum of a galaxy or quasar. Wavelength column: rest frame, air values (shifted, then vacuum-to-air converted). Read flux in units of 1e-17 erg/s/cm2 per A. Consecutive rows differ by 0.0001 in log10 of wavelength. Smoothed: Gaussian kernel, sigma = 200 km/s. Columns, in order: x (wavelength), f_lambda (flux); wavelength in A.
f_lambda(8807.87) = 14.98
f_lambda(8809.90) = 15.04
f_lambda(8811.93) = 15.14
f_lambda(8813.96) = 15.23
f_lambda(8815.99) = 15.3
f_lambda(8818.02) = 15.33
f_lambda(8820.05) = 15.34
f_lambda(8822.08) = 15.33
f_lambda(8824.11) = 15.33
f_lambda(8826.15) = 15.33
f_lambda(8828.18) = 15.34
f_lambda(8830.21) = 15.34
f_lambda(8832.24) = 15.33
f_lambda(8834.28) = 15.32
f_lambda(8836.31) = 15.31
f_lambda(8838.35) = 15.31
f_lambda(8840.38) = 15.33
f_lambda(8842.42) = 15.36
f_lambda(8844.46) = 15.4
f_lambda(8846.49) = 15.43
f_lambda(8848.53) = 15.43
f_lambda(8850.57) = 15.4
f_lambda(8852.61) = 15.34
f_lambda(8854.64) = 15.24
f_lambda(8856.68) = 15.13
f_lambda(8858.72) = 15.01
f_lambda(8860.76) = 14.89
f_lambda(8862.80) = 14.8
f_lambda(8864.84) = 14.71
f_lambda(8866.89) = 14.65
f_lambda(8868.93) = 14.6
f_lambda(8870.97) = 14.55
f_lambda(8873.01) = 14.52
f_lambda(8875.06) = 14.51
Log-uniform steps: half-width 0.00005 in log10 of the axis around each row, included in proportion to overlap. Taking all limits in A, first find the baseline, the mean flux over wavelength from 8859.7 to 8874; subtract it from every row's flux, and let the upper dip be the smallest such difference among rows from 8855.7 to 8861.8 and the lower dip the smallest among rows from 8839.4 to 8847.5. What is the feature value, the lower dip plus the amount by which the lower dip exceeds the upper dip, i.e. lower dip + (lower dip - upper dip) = 1.1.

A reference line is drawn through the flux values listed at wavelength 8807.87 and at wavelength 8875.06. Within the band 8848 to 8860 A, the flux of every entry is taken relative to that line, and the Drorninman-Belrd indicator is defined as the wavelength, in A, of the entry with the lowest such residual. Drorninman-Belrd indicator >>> 8858.72 A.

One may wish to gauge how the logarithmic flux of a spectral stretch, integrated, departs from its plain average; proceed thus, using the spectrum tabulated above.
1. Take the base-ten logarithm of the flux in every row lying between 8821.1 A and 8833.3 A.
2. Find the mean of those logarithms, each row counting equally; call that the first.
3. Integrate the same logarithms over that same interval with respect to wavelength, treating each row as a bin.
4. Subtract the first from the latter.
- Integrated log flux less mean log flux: 13.3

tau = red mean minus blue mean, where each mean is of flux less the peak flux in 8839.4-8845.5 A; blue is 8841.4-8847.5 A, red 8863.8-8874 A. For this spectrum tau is -0.79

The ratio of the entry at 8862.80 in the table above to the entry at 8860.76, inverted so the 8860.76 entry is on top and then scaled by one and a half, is 1.51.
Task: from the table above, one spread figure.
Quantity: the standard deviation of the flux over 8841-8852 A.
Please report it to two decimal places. 0.03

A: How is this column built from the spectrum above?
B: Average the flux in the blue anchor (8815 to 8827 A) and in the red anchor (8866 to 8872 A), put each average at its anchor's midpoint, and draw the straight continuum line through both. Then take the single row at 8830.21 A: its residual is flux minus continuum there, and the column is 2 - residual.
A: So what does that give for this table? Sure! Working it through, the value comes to 1.85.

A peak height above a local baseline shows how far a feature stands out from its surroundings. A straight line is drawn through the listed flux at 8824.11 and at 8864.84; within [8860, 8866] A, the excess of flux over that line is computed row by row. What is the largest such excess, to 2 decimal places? 0.12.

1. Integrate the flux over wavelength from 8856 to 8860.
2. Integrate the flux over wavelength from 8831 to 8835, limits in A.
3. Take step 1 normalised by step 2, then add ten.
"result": 11.0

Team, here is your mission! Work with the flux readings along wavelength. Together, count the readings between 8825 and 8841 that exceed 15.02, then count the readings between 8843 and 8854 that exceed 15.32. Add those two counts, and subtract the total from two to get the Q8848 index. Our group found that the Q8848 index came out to -11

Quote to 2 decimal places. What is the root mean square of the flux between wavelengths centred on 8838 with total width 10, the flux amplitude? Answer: 15.33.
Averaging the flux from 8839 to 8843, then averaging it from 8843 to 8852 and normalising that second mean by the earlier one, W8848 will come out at 1.00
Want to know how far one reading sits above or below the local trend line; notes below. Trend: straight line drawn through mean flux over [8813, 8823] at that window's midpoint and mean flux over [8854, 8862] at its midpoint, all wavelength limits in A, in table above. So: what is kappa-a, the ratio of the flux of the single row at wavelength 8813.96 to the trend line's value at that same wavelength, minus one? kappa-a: -0.007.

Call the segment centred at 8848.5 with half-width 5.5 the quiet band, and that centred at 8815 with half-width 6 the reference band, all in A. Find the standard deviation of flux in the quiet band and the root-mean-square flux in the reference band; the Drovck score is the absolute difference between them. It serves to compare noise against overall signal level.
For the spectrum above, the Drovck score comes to 15.2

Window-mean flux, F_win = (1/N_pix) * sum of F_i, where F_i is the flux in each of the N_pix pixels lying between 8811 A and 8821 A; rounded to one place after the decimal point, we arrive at 15.3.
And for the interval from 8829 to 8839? 15.3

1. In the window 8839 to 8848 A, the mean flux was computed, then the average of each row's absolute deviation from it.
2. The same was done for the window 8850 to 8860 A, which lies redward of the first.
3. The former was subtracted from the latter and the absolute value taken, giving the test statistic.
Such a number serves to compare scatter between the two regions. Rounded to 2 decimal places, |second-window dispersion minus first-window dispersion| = 0.09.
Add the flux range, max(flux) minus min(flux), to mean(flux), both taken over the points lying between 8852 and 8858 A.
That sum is 15.45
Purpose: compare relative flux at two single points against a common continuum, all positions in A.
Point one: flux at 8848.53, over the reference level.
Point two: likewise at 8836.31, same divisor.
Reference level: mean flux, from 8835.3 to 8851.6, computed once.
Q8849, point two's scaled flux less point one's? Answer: -0.008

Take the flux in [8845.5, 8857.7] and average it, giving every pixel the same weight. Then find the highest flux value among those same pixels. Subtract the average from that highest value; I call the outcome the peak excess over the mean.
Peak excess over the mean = 0.10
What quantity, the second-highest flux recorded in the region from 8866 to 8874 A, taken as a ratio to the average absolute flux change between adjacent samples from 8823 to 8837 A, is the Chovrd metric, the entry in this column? 2190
